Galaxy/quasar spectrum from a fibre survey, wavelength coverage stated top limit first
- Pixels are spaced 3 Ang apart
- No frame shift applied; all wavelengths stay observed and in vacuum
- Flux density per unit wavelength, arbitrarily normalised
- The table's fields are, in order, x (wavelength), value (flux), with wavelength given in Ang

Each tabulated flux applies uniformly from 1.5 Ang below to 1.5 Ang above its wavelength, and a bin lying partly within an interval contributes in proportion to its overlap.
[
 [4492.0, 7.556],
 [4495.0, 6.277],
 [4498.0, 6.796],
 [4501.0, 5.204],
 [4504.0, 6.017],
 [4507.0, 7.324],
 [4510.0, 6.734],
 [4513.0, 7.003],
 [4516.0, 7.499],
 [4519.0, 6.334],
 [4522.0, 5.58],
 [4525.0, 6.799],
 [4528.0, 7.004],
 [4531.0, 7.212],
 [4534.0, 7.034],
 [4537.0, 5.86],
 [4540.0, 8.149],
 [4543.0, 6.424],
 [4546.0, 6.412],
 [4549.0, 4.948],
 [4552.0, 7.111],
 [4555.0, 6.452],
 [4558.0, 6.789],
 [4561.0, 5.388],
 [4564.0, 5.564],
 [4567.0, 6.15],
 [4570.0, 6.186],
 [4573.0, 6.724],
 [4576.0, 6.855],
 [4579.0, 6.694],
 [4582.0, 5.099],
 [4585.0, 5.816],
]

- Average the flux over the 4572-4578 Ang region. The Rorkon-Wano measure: 6.8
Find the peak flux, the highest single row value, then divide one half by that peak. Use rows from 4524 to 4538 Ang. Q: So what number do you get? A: 0.069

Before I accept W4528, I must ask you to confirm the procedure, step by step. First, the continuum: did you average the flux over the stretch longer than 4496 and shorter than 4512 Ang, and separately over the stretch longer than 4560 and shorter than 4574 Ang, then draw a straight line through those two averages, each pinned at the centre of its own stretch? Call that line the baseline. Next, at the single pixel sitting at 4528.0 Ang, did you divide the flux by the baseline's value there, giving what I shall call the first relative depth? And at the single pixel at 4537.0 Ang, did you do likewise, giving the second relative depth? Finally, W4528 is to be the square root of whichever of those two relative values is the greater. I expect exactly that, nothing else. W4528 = 1.06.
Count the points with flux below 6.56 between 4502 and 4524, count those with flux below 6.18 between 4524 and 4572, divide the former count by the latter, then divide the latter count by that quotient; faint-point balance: 8.3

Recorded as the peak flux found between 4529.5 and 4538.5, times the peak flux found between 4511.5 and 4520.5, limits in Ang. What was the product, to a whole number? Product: 54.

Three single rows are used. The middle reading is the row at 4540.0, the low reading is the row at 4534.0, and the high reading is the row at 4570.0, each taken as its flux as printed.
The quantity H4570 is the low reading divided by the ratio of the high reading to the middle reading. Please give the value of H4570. 9.3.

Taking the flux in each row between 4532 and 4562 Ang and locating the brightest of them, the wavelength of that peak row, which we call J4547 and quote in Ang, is 4540.0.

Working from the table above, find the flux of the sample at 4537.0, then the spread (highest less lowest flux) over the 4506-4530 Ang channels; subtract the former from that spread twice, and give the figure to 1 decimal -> -9.8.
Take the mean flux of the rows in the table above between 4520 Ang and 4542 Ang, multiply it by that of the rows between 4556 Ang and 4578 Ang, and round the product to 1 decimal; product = 42.4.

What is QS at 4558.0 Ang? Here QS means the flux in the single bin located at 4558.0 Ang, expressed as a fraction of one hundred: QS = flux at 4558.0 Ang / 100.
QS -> 0.068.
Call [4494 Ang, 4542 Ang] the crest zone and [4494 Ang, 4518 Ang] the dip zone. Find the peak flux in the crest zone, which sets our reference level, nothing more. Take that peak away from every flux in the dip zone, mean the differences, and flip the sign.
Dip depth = 1.54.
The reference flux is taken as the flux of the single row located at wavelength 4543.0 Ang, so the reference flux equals 6.424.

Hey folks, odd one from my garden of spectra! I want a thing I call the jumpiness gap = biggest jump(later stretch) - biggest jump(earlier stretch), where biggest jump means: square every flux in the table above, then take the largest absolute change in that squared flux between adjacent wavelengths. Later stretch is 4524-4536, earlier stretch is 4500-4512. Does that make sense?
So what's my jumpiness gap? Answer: -14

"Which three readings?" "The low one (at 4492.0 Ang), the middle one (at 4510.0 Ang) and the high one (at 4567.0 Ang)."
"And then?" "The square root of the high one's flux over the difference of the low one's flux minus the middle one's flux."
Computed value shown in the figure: 2.7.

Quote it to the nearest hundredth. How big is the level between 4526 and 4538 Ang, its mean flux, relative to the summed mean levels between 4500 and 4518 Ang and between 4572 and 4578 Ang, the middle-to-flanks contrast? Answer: 0.51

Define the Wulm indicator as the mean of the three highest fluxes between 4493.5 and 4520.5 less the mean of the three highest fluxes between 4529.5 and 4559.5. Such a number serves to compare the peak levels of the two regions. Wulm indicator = -0.22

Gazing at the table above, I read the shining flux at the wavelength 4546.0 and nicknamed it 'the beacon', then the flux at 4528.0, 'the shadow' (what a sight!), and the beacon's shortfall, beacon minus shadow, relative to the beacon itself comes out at -0.092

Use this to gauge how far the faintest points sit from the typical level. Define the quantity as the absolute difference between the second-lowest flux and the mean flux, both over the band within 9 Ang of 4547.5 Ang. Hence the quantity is 0.17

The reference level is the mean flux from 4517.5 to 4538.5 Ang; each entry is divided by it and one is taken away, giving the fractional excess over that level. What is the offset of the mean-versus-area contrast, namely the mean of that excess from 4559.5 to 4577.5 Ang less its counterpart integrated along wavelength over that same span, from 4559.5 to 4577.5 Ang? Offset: 1.0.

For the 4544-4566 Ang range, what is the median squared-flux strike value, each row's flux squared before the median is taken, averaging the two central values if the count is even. 41.1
